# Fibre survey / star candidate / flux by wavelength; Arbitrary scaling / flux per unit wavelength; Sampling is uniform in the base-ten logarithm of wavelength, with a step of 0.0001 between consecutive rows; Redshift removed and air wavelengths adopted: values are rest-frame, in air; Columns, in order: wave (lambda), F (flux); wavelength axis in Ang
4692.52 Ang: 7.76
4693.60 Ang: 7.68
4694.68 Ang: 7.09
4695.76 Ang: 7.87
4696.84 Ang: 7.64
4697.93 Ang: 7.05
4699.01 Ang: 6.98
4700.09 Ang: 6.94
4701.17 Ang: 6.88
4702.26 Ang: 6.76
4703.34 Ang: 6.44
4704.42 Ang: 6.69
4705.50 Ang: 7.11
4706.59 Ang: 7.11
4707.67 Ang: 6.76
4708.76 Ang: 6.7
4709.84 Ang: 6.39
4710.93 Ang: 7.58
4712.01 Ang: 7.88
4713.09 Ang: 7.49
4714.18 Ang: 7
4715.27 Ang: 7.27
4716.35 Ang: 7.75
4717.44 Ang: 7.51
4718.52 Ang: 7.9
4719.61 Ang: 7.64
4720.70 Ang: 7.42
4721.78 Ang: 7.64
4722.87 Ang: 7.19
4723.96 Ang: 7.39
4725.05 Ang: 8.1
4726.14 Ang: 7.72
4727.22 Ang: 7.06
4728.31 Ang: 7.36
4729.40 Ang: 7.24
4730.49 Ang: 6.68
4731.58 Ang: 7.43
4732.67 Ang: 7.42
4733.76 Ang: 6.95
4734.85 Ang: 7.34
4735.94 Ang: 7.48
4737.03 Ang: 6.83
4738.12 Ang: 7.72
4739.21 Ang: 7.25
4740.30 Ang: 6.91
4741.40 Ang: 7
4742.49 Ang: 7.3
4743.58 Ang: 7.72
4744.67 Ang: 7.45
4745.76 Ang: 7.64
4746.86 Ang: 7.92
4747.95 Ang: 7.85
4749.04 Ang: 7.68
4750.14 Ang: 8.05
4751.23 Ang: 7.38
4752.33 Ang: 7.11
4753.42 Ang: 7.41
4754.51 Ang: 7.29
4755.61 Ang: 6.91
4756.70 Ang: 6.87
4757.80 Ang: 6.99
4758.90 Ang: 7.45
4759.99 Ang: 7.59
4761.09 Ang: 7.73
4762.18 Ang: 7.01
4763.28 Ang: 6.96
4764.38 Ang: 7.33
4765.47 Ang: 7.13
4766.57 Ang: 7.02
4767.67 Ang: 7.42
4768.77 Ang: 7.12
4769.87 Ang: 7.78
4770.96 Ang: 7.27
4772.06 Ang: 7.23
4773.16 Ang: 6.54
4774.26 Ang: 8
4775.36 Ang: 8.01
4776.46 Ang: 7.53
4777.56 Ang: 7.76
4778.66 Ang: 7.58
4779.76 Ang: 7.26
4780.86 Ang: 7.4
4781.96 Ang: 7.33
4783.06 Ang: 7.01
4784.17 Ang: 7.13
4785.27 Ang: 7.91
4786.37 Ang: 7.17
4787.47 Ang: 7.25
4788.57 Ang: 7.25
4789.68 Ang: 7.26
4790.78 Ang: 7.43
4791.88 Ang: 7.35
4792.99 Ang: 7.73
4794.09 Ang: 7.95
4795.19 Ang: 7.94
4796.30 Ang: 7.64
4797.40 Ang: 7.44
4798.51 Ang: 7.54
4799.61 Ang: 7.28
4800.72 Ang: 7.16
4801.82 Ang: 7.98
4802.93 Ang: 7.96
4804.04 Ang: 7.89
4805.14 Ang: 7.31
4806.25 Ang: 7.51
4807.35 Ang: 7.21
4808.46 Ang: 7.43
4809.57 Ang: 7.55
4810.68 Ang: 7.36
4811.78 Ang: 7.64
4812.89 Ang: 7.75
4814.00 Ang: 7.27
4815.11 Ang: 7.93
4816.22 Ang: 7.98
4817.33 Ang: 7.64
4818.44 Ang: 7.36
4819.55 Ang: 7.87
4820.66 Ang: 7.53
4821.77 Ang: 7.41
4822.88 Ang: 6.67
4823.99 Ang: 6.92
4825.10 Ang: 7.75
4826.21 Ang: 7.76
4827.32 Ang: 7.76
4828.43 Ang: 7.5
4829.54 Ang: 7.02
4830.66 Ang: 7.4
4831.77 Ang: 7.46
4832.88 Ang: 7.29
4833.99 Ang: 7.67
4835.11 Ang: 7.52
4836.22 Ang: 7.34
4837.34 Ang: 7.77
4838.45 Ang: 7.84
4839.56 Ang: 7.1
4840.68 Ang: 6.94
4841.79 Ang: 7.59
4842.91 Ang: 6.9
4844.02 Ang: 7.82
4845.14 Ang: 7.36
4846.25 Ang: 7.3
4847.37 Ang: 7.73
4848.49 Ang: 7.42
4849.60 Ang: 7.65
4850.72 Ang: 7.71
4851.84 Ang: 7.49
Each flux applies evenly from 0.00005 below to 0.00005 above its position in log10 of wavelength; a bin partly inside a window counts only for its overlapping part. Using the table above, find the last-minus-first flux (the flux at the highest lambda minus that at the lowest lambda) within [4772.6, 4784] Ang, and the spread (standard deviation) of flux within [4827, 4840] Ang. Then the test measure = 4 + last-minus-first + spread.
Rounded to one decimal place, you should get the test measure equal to 4.7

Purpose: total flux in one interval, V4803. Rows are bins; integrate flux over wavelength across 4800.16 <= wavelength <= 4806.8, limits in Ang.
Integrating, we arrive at 50.7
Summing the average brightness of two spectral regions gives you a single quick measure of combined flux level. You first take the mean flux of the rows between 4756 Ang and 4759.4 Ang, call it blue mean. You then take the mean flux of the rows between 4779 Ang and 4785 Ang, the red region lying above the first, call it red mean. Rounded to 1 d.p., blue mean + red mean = 14.3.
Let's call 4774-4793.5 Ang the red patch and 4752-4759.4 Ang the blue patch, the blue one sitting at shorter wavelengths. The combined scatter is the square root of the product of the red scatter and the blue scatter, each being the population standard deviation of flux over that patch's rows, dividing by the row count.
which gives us 0.255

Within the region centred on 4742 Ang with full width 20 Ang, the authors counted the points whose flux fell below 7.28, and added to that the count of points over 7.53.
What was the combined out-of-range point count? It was 12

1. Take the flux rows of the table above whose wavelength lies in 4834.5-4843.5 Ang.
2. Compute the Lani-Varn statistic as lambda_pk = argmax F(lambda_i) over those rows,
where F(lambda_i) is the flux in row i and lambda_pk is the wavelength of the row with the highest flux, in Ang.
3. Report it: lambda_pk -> 4838.45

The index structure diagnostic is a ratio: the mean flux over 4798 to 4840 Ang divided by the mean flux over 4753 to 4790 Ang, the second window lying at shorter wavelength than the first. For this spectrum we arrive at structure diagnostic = 1.03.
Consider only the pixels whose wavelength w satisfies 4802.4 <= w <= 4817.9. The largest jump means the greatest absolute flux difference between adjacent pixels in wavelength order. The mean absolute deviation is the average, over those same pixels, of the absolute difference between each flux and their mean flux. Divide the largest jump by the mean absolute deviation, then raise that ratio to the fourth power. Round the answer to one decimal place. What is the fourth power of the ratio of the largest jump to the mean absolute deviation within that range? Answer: 74.0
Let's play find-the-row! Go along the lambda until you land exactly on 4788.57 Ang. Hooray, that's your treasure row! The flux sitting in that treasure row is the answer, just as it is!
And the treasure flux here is 7.25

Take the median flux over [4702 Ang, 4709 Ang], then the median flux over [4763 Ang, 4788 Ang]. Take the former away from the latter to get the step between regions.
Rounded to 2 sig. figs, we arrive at 0.51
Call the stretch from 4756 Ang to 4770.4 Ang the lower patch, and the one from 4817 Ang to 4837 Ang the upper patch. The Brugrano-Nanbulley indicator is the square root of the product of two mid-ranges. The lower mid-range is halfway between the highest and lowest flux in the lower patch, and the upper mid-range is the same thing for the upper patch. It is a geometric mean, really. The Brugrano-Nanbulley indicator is 7.30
